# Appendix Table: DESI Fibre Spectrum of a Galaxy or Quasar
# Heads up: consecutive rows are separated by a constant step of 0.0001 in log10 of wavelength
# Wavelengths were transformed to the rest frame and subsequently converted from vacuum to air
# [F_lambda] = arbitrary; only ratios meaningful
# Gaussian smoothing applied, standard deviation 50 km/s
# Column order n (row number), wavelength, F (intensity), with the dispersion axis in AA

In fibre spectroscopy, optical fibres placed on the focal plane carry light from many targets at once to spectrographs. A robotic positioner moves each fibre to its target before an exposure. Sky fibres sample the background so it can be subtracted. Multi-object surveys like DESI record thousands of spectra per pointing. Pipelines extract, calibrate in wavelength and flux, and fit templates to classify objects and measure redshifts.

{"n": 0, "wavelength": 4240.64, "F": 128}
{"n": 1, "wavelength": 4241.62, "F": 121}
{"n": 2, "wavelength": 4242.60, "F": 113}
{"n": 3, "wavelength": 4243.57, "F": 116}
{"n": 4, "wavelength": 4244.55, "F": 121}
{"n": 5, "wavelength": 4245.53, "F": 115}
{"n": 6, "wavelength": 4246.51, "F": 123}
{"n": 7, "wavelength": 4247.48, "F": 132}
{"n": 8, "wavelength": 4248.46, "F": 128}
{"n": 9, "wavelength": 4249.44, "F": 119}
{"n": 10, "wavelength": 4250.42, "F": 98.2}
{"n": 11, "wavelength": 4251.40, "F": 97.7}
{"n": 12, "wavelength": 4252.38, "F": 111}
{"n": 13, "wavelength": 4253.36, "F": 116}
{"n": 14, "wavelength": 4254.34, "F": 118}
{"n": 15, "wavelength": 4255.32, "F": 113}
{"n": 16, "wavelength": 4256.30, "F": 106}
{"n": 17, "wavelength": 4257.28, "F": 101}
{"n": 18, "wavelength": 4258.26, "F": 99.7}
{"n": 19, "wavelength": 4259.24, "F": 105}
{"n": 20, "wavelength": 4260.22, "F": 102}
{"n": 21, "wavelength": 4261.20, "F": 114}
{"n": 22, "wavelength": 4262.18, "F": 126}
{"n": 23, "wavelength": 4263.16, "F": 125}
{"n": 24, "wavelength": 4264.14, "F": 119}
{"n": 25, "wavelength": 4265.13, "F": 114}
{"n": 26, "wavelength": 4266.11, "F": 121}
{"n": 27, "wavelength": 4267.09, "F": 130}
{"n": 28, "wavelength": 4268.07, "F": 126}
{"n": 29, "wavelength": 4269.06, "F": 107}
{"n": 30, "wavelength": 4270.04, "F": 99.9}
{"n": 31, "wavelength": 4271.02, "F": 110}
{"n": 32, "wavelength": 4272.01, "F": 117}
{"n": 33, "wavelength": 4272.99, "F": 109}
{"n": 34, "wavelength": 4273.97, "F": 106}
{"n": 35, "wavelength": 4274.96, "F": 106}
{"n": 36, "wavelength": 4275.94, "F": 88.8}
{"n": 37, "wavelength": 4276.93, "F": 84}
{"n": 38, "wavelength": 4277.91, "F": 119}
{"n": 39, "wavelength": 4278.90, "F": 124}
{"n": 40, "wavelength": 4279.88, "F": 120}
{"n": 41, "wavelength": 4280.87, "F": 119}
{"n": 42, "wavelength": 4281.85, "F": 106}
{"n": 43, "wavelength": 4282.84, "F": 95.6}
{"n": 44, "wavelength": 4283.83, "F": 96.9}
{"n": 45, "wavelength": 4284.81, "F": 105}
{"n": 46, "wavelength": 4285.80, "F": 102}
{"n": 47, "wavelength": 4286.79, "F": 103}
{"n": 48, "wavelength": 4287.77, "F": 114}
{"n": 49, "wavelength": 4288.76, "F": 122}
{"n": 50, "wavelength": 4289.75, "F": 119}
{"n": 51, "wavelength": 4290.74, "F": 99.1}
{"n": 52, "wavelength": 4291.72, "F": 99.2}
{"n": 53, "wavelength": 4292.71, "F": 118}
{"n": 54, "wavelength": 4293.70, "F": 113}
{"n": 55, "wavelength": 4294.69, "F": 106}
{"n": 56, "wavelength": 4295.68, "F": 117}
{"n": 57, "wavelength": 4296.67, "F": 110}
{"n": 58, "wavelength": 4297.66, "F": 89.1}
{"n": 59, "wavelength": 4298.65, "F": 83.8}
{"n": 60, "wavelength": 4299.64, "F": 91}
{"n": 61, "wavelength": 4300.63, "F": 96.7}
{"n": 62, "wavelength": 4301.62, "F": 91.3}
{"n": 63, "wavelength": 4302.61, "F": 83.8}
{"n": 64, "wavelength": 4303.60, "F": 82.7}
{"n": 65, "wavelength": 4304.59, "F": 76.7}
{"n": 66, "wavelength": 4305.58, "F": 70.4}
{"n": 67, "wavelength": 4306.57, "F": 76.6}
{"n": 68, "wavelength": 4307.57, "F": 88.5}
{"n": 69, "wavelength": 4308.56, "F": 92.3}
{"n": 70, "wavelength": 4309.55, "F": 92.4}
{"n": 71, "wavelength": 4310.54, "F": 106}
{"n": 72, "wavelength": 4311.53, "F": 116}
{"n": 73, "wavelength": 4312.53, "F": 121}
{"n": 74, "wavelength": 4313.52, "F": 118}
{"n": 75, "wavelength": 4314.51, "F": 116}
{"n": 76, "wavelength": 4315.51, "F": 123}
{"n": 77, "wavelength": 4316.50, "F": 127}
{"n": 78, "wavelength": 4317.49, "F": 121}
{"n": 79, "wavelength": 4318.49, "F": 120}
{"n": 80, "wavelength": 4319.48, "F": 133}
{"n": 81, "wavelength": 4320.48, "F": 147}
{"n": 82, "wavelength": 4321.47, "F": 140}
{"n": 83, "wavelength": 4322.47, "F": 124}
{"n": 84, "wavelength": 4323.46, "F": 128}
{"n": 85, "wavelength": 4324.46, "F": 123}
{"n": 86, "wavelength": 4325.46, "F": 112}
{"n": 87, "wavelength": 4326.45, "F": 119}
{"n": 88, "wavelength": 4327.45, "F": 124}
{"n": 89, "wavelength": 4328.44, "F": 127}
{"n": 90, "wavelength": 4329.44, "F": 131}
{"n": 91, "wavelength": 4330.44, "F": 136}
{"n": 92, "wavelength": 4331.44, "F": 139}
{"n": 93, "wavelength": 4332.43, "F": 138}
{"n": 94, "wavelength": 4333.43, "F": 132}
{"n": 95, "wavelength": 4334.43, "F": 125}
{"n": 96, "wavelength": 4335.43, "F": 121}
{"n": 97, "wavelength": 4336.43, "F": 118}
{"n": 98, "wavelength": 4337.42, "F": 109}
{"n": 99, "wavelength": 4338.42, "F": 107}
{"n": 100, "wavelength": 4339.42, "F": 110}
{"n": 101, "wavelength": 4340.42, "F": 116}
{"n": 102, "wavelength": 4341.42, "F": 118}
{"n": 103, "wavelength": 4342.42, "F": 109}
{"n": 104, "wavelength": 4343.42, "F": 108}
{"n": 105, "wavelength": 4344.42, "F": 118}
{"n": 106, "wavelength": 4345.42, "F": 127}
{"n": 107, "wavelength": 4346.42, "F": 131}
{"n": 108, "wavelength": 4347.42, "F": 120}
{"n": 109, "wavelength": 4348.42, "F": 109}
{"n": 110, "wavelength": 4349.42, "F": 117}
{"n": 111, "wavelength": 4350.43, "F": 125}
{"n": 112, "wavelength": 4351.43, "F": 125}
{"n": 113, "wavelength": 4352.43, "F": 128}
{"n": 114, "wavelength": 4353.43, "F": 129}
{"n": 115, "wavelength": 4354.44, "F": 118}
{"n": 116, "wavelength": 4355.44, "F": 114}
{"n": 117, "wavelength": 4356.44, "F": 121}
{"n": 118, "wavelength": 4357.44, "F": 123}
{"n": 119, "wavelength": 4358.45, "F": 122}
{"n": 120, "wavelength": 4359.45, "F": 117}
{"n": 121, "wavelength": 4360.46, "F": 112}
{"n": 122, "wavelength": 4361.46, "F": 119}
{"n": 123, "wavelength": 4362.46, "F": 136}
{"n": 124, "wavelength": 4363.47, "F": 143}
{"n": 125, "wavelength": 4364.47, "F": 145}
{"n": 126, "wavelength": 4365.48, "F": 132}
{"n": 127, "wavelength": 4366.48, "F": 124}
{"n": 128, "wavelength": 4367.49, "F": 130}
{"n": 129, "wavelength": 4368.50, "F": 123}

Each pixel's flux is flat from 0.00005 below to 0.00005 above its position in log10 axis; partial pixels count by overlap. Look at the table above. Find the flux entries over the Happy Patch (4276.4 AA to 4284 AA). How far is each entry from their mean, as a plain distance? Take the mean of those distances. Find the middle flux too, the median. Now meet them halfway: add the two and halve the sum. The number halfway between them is 62.5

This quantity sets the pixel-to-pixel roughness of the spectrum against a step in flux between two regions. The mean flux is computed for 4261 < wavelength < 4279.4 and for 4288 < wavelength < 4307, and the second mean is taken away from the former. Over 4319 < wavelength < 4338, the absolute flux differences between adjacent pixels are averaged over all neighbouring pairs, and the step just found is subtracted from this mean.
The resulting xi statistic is -9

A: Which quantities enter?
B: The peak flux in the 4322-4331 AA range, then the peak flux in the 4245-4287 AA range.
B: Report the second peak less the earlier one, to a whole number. -4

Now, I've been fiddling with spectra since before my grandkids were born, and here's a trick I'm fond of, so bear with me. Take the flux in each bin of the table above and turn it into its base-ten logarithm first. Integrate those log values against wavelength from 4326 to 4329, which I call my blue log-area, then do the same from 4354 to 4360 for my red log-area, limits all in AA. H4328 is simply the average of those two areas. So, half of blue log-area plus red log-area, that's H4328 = 9.4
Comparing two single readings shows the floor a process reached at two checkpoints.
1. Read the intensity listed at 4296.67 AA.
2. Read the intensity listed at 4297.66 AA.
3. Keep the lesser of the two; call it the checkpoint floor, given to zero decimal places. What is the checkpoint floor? 89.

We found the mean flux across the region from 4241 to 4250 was 121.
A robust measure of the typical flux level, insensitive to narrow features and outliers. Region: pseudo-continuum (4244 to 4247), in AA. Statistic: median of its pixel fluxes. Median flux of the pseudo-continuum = 121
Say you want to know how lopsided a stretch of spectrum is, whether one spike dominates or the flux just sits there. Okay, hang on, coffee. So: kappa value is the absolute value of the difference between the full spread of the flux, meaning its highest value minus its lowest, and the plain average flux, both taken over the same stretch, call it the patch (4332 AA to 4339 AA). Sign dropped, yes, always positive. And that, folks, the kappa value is 90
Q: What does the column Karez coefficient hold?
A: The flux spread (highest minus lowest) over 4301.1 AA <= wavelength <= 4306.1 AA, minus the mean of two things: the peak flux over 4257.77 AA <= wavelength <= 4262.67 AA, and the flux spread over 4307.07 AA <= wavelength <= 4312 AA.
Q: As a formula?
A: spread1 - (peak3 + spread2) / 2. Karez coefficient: -56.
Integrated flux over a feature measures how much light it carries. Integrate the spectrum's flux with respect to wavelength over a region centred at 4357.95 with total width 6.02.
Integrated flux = 711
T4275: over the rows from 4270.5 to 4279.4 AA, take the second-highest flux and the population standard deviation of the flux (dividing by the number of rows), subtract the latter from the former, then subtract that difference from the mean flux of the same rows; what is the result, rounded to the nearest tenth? 0.6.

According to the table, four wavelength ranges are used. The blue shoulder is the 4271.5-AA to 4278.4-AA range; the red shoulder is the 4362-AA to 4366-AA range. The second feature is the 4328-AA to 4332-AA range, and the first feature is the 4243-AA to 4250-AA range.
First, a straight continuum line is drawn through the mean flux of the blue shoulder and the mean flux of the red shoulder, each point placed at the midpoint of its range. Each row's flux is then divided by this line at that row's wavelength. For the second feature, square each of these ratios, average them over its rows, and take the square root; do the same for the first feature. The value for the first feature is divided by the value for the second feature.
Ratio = 1.24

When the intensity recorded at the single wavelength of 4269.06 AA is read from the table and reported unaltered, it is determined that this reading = 107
